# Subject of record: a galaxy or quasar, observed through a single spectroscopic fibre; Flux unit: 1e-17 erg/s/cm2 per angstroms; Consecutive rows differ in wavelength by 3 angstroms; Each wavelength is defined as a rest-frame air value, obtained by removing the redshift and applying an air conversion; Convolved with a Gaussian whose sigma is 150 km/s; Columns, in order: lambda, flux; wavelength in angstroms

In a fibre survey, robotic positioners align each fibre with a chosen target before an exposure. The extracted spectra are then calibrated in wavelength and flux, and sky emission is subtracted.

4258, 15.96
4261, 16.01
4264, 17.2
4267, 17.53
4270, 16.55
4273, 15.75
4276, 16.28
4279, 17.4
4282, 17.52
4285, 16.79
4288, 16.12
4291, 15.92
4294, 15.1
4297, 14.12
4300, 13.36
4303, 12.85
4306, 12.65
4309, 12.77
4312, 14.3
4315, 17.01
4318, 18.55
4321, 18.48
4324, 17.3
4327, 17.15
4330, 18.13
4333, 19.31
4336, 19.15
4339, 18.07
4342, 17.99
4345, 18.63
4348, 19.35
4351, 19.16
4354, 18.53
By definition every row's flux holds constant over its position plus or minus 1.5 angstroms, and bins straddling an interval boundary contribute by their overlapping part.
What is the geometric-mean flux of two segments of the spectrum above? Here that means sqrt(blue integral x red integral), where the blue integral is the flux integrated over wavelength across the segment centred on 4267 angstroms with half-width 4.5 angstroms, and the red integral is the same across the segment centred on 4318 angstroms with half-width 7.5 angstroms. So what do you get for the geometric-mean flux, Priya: 199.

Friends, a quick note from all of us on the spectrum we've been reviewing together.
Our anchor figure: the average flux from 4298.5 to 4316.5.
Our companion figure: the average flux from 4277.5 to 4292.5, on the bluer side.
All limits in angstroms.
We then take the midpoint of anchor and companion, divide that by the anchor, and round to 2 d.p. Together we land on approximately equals 1.11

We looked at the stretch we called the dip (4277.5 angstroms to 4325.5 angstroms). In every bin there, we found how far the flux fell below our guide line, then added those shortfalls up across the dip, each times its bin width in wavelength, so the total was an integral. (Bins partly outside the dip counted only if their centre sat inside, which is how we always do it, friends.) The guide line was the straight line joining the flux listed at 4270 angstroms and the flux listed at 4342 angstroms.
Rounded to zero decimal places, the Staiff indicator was 74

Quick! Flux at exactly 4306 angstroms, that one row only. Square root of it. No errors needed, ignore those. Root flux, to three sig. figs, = 3.56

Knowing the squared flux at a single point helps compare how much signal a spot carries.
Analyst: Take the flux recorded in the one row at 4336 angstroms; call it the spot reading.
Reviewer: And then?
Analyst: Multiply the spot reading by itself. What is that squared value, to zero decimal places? 367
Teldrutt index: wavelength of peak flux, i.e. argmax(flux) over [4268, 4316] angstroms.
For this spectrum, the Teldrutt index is 4282 angstroms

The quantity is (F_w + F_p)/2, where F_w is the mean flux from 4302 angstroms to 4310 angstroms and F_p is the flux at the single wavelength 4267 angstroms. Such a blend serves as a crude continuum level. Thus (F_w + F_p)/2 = 15.1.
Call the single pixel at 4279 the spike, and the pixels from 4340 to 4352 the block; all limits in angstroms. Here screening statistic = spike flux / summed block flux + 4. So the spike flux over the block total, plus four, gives 4.23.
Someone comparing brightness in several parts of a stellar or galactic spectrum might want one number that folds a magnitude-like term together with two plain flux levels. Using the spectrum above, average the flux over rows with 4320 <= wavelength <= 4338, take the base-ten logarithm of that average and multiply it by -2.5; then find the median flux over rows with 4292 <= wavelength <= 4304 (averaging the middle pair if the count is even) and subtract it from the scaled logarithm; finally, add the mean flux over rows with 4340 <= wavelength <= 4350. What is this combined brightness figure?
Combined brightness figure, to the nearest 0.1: 1.8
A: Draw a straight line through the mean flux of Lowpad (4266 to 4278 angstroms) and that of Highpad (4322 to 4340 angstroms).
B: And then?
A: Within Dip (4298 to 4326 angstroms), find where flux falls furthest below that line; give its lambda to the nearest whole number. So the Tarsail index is 4306 angstroms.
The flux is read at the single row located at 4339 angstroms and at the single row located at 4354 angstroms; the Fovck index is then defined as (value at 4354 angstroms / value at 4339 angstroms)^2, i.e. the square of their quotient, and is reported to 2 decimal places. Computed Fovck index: 1.05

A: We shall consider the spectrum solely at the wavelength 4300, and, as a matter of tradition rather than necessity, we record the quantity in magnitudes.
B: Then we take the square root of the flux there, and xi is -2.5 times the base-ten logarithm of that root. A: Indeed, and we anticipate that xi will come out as -1.41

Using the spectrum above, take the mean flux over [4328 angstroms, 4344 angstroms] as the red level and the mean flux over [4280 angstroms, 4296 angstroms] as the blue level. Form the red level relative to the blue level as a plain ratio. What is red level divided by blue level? 1.1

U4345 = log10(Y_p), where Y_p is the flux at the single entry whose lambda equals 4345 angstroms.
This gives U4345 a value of 1.27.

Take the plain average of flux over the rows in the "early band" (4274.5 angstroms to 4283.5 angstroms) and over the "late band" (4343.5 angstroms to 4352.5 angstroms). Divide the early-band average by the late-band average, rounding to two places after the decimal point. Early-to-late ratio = 0.90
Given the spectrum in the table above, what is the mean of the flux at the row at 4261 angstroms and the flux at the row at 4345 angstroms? 17.3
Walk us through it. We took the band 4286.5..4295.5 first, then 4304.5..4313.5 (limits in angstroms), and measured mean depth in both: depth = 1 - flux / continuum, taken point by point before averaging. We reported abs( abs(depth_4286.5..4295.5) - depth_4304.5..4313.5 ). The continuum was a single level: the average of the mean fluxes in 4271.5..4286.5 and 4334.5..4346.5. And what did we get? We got 0.14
